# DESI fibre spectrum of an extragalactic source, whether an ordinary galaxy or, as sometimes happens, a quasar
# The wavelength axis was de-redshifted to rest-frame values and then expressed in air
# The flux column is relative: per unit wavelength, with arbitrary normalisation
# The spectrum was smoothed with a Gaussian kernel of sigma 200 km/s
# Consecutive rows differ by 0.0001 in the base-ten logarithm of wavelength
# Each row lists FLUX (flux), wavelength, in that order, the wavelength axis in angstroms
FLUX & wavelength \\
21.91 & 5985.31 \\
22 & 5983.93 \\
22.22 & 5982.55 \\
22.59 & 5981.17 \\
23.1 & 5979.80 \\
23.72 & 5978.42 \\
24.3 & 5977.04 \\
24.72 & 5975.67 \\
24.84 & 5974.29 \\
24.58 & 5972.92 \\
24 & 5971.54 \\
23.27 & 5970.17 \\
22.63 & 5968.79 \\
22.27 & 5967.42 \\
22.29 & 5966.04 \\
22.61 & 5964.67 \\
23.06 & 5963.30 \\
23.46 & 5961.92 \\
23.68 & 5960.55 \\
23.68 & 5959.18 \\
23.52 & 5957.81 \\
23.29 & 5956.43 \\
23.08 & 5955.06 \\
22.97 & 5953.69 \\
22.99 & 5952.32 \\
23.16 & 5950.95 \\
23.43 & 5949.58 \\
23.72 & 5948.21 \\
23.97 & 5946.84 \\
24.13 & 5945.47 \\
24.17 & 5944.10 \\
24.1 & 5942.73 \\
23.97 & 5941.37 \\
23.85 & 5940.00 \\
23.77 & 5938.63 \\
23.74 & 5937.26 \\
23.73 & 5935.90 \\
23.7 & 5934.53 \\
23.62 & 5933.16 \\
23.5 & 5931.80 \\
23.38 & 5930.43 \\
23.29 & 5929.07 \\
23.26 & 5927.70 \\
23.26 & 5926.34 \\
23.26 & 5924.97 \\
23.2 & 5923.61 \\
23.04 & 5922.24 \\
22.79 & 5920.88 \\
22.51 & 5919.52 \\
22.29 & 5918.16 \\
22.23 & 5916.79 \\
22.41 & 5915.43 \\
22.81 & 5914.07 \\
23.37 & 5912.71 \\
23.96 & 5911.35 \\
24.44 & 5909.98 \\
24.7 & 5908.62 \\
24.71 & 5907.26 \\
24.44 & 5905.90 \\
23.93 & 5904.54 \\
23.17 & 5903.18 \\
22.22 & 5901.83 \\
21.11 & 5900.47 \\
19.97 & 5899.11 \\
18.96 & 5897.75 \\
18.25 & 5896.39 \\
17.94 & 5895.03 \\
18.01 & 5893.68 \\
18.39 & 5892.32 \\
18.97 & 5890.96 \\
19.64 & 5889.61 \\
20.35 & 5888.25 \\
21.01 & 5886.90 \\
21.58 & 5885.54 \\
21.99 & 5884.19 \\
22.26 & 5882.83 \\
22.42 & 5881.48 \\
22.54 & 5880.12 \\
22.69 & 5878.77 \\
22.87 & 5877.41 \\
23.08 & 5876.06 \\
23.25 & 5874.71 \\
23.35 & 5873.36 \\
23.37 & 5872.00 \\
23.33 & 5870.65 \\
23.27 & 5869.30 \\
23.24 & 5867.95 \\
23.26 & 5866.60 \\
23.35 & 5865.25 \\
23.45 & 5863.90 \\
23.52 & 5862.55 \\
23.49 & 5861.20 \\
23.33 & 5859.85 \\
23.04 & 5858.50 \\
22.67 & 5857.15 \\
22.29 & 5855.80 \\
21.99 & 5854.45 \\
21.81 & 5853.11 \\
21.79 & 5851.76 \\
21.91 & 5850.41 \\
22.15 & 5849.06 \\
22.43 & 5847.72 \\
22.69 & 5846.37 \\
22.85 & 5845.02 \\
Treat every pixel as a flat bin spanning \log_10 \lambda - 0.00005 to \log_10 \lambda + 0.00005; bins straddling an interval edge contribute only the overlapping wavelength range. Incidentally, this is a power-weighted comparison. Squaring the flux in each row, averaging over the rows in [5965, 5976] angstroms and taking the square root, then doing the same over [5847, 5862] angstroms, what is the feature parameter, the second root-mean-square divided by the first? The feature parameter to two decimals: 0.95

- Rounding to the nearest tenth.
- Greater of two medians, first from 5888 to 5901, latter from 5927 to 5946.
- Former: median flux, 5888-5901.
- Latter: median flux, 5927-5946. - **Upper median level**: 23.7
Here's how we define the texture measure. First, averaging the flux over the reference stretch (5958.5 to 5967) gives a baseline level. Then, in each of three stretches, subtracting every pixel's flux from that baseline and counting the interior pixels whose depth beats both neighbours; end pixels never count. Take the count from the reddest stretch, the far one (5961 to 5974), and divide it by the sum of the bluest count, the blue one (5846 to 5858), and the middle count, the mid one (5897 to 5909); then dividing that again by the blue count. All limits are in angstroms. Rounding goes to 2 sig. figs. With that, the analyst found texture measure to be 1.0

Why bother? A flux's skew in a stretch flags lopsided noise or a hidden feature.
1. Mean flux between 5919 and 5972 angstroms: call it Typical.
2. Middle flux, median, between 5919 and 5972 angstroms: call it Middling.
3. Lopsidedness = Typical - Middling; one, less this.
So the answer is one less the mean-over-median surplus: 1.01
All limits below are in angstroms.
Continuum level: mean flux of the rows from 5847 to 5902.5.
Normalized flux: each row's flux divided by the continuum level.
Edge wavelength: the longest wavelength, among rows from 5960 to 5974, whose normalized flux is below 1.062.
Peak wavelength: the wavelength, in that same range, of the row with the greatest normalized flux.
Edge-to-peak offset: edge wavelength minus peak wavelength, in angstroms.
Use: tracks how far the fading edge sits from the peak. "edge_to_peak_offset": -4.1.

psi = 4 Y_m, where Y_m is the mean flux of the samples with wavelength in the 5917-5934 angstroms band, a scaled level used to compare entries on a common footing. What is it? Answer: 92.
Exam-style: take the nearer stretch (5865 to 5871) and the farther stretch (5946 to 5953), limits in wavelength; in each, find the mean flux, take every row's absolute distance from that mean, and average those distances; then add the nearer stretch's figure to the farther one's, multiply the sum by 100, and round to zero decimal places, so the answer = 35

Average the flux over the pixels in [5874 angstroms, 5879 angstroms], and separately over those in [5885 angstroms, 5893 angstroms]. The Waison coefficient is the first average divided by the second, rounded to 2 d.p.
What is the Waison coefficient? 1.15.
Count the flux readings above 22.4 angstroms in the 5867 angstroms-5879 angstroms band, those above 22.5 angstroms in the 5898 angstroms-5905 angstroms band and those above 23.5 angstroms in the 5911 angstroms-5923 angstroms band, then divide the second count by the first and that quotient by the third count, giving 0.22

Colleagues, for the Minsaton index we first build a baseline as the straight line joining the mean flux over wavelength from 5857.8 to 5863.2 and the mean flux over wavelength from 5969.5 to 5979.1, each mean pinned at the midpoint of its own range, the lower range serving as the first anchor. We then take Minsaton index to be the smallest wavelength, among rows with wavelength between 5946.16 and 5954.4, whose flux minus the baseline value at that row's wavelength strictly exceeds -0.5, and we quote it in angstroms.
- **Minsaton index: 5946.84 angstroms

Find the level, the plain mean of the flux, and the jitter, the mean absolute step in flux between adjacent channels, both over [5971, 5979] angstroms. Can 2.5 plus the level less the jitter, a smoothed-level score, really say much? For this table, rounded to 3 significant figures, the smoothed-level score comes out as 26.5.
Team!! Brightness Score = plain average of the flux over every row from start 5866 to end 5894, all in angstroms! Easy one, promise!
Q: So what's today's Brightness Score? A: 21.9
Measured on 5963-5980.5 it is 23.5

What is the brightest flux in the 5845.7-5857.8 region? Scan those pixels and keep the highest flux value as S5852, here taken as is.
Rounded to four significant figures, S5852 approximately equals 22.69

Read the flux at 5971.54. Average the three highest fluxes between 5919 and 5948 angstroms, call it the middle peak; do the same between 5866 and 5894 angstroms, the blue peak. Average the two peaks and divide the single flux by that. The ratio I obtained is 1.01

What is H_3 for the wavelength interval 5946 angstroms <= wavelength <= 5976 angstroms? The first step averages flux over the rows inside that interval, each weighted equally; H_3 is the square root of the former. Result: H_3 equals 4.84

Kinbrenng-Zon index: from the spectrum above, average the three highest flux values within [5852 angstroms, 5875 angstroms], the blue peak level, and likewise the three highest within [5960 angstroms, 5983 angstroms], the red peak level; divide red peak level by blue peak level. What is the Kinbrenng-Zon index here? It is 1.052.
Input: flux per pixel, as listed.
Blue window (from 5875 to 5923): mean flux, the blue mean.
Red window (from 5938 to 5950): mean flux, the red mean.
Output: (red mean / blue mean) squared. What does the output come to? 1.20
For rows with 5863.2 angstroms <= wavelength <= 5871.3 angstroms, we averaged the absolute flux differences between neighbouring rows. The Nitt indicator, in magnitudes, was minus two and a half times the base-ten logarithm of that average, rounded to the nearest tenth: 3.1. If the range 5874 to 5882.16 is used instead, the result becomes 1.9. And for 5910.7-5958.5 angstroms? 2.0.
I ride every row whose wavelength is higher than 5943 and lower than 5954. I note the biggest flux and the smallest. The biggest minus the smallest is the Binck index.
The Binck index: 1.2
